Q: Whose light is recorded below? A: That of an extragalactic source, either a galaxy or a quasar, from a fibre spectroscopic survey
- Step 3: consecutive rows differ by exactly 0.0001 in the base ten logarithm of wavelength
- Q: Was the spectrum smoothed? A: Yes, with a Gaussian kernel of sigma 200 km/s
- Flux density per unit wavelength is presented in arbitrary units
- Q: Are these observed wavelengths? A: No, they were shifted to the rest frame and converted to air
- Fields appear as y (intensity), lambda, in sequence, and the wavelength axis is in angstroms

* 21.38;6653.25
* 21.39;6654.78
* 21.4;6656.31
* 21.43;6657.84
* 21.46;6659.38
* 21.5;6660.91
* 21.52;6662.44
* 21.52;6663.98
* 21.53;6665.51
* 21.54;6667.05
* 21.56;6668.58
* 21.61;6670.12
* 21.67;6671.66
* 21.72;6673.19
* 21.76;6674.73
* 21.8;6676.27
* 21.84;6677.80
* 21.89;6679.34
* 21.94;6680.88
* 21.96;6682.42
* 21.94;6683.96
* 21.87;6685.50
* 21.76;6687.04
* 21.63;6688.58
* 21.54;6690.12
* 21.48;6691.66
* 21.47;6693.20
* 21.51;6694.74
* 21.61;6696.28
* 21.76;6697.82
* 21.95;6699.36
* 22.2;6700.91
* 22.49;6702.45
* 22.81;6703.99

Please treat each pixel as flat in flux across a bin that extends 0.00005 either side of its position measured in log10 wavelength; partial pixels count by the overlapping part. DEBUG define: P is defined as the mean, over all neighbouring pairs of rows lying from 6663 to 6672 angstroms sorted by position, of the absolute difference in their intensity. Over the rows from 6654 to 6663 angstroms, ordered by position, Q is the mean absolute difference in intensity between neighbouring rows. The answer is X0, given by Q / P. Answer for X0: 0.9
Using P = 0.030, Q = 0.026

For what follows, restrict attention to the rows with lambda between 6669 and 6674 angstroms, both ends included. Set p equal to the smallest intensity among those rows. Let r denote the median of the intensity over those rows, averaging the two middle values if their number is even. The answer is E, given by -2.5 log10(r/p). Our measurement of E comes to -0.0030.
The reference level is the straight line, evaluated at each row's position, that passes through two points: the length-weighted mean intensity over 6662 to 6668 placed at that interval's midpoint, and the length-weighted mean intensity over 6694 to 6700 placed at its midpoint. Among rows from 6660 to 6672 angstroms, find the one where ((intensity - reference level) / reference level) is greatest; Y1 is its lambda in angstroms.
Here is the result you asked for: 6671.66 angstroms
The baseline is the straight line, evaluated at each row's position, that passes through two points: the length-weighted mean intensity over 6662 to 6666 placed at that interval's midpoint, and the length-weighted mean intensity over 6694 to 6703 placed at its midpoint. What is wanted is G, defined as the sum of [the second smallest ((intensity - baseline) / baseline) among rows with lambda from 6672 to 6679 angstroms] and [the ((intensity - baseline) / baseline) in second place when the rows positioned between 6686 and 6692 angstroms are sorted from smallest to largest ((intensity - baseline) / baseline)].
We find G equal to -0.007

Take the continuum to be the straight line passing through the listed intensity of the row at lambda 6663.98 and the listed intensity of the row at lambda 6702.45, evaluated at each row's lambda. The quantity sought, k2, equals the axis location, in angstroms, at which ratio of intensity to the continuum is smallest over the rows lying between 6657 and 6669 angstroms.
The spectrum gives 6668.58 angstroms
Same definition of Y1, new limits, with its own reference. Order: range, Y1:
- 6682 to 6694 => 6682.42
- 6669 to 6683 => 6682.42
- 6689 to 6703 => 6702.45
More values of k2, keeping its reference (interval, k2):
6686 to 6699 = 6693.20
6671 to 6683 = 6671.66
